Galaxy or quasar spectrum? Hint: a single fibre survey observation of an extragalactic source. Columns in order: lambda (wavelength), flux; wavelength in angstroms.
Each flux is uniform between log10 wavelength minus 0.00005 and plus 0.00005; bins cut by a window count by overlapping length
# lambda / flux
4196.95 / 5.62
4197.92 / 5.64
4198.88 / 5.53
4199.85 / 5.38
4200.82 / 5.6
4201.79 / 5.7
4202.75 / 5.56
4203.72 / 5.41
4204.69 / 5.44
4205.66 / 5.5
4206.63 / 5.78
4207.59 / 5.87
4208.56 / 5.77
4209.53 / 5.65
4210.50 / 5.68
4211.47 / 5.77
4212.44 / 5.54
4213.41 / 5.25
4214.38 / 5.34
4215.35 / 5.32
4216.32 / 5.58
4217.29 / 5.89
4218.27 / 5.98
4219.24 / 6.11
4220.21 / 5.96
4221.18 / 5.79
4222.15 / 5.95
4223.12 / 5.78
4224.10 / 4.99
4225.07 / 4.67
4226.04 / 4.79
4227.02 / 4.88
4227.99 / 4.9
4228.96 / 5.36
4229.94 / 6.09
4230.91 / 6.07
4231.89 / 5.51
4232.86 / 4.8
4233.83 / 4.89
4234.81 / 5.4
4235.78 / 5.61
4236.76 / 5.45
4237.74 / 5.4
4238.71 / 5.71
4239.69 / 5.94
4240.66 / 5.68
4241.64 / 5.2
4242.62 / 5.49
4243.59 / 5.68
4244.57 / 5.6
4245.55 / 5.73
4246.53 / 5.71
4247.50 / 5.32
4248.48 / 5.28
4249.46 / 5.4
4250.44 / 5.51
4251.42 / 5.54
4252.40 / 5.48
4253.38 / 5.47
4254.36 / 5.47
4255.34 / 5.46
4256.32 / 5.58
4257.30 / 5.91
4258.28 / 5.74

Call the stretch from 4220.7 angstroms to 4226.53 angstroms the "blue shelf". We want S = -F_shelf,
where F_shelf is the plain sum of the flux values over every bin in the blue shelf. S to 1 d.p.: -32.0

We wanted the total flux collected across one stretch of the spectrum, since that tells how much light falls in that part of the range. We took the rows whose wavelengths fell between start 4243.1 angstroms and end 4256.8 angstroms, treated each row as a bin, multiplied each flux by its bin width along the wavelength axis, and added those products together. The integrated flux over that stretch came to 76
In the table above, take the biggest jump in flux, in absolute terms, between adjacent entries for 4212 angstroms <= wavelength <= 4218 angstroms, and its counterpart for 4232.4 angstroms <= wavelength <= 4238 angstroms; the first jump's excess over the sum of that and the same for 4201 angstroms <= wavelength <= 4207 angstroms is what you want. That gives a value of -0.480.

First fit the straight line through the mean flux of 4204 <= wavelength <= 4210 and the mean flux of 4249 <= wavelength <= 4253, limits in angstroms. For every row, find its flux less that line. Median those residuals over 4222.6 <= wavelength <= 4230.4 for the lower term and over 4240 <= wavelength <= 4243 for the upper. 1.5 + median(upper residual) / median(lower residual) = 1.5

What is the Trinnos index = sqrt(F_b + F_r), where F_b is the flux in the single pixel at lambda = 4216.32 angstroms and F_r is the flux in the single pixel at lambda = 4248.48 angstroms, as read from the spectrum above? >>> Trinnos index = 3.30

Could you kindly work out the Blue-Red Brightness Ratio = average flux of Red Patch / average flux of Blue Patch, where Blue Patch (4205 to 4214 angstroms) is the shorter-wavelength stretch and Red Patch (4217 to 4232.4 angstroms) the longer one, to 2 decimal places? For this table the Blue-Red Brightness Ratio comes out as 0.98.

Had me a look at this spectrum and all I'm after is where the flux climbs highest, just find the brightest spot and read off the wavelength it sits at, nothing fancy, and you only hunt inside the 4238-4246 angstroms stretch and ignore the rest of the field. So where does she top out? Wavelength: 4239.69 angstroms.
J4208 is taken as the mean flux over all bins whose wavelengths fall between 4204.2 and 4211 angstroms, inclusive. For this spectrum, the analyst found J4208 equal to 5.67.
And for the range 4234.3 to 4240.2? 5.58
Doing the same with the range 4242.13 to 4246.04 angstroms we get 5.62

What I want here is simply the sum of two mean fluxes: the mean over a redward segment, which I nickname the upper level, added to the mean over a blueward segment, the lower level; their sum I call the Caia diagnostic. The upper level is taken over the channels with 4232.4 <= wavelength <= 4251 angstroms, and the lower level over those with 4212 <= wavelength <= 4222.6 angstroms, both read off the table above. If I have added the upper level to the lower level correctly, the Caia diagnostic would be 11.2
